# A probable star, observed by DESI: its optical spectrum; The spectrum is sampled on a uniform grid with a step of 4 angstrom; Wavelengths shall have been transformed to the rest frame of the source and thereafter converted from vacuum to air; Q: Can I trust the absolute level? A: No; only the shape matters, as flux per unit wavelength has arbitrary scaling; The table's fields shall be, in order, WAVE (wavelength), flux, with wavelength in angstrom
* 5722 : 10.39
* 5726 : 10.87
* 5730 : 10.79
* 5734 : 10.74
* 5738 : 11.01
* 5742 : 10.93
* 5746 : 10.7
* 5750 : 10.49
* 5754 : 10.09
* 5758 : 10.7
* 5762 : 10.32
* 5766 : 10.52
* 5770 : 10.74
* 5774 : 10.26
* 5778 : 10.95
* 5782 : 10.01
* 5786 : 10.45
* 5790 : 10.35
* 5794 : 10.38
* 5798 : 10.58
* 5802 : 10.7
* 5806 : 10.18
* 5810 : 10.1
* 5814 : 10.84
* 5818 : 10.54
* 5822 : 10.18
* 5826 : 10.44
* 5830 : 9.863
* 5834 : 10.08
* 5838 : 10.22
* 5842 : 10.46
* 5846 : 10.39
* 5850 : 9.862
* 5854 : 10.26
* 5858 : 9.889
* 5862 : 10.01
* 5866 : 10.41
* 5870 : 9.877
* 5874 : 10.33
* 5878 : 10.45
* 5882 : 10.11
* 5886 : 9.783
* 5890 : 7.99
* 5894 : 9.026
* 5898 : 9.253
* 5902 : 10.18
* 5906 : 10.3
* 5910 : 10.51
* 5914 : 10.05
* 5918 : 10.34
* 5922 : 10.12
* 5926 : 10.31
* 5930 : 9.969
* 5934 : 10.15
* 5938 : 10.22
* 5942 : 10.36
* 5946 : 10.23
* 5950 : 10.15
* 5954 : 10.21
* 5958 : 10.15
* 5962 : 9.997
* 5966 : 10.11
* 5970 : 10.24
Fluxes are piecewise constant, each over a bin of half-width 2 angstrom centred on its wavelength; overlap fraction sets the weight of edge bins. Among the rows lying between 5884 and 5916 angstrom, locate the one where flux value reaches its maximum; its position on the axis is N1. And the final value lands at 5910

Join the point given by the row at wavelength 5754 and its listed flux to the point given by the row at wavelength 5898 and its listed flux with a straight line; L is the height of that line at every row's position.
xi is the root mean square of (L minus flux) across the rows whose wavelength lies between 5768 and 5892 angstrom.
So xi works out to 0.71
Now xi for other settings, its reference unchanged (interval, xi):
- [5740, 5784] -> 0.56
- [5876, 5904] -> 0.81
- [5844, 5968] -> 0.99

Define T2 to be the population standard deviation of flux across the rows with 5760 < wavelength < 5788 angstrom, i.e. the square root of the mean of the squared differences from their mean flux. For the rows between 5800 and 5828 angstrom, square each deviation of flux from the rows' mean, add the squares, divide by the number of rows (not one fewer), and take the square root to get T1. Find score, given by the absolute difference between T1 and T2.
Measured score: 0.03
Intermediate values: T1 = 0.264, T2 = 0.29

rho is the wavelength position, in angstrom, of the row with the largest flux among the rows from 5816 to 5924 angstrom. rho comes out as 5818 angstrom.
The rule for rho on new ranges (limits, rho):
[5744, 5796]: 5778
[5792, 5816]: 5814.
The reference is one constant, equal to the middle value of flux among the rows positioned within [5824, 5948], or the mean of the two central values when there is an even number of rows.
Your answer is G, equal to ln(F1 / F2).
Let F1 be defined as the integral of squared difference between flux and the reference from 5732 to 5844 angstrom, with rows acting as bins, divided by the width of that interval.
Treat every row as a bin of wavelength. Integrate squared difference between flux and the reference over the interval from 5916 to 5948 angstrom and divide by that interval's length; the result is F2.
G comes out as 2.3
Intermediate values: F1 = 0.2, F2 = 0.02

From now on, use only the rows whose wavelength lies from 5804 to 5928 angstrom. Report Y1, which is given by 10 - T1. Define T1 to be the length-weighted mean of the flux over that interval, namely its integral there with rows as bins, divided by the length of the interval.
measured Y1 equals -0.08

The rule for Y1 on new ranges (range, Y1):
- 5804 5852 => -0.26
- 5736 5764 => -0.61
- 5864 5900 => 0.31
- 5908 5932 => -0.22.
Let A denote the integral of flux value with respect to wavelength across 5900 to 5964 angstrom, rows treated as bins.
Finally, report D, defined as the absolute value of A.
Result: 653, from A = 653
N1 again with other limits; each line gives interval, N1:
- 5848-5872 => 5866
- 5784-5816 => 5814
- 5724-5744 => 5738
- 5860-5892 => 5878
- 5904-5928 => 5910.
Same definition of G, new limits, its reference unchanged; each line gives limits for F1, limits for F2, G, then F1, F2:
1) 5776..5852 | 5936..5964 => 2.4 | 0.1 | 0.01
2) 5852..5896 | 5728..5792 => 0.9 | 0.6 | 0.24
